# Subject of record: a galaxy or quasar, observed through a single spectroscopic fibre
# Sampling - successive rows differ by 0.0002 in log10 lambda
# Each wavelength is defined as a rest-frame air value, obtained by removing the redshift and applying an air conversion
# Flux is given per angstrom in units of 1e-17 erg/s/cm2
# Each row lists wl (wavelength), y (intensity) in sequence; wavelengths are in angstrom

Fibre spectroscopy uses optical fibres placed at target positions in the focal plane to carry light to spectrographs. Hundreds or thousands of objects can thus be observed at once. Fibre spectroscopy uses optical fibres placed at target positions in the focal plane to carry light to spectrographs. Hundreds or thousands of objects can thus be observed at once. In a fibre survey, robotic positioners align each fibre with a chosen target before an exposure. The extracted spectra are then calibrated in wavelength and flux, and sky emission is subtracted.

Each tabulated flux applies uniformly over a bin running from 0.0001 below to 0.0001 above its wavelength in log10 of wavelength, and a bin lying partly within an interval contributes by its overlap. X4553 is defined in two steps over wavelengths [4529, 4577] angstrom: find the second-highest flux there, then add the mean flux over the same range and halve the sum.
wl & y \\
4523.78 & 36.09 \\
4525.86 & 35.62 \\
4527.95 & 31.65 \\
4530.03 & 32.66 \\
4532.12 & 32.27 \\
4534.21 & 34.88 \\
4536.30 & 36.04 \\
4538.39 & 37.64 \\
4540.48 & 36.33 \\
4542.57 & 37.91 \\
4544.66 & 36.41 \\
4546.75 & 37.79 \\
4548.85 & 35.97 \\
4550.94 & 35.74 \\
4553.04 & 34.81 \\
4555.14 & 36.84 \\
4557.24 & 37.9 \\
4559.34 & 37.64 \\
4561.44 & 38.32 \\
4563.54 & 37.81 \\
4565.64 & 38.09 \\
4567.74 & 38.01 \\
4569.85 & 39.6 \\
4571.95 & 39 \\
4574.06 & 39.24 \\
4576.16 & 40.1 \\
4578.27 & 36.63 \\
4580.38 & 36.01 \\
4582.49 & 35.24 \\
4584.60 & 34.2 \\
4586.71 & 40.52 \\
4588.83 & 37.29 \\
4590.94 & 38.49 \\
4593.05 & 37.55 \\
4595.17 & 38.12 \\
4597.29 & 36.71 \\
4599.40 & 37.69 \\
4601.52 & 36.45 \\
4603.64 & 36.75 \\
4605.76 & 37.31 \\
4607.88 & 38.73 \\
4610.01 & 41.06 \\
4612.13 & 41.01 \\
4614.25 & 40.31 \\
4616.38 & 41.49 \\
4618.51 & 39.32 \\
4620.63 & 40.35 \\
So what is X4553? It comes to 38.3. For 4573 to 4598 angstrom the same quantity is 38.8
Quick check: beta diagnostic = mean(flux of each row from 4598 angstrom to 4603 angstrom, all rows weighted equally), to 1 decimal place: 37.1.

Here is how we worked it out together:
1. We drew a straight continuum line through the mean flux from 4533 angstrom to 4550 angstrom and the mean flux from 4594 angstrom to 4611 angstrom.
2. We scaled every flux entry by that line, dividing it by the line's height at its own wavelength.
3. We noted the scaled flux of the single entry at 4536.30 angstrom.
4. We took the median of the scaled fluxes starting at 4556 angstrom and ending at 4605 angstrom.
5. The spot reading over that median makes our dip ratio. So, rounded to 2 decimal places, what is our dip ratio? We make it 0.97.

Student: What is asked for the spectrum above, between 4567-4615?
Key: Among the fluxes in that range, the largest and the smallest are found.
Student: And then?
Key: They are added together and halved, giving 37.6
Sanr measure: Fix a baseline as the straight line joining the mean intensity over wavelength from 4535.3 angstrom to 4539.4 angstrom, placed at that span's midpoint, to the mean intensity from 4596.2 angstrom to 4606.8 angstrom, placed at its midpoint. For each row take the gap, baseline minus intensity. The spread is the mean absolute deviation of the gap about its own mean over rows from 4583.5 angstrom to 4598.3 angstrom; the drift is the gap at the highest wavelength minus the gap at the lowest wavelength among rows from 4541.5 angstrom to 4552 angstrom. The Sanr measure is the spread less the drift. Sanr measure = -0.9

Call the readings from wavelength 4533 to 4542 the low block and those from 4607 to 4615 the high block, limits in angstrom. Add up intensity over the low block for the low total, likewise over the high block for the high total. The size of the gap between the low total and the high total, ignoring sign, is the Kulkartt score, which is 16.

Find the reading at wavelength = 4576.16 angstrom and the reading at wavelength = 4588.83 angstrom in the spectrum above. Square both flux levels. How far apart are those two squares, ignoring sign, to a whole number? 217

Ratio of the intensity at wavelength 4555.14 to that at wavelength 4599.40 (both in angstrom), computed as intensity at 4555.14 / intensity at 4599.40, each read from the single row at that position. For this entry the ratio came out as 0.98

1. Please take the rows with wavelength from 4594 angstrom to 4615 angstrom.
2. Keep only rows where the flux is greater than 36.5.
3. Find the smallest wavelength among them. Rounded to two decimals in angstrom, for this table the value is 4595.17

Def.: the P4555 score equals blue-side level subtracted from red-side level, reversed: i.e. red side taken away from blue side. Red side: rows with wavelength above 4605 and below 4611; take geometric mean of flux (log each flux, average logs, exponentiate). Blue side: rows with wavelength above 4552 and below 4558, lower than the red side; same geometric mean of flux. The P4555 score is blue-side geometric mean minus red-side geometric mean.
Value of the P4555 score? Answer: -2.5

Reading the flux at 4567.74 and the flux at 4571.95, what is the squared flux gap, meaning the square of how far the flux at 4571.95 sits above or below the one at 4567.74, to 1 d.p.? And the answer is 1.0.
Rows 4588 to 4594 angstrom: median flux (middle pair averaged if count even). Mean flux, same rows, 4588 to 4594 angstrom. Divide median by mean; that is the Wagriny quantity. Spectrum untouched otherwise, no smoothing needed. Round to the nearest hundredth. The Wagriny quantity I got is 0.99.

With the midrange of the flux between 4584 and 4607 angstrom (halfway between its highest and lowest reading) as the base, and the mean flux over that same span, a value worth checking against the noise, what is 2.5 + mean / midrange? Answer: 3.50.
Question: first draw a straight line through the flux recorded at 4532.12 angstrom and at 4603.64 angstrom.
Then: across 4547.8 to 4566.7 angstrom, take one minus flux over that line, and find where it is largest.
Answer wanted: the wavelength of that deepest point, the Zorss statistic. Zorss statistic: 4553.04 angstrom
